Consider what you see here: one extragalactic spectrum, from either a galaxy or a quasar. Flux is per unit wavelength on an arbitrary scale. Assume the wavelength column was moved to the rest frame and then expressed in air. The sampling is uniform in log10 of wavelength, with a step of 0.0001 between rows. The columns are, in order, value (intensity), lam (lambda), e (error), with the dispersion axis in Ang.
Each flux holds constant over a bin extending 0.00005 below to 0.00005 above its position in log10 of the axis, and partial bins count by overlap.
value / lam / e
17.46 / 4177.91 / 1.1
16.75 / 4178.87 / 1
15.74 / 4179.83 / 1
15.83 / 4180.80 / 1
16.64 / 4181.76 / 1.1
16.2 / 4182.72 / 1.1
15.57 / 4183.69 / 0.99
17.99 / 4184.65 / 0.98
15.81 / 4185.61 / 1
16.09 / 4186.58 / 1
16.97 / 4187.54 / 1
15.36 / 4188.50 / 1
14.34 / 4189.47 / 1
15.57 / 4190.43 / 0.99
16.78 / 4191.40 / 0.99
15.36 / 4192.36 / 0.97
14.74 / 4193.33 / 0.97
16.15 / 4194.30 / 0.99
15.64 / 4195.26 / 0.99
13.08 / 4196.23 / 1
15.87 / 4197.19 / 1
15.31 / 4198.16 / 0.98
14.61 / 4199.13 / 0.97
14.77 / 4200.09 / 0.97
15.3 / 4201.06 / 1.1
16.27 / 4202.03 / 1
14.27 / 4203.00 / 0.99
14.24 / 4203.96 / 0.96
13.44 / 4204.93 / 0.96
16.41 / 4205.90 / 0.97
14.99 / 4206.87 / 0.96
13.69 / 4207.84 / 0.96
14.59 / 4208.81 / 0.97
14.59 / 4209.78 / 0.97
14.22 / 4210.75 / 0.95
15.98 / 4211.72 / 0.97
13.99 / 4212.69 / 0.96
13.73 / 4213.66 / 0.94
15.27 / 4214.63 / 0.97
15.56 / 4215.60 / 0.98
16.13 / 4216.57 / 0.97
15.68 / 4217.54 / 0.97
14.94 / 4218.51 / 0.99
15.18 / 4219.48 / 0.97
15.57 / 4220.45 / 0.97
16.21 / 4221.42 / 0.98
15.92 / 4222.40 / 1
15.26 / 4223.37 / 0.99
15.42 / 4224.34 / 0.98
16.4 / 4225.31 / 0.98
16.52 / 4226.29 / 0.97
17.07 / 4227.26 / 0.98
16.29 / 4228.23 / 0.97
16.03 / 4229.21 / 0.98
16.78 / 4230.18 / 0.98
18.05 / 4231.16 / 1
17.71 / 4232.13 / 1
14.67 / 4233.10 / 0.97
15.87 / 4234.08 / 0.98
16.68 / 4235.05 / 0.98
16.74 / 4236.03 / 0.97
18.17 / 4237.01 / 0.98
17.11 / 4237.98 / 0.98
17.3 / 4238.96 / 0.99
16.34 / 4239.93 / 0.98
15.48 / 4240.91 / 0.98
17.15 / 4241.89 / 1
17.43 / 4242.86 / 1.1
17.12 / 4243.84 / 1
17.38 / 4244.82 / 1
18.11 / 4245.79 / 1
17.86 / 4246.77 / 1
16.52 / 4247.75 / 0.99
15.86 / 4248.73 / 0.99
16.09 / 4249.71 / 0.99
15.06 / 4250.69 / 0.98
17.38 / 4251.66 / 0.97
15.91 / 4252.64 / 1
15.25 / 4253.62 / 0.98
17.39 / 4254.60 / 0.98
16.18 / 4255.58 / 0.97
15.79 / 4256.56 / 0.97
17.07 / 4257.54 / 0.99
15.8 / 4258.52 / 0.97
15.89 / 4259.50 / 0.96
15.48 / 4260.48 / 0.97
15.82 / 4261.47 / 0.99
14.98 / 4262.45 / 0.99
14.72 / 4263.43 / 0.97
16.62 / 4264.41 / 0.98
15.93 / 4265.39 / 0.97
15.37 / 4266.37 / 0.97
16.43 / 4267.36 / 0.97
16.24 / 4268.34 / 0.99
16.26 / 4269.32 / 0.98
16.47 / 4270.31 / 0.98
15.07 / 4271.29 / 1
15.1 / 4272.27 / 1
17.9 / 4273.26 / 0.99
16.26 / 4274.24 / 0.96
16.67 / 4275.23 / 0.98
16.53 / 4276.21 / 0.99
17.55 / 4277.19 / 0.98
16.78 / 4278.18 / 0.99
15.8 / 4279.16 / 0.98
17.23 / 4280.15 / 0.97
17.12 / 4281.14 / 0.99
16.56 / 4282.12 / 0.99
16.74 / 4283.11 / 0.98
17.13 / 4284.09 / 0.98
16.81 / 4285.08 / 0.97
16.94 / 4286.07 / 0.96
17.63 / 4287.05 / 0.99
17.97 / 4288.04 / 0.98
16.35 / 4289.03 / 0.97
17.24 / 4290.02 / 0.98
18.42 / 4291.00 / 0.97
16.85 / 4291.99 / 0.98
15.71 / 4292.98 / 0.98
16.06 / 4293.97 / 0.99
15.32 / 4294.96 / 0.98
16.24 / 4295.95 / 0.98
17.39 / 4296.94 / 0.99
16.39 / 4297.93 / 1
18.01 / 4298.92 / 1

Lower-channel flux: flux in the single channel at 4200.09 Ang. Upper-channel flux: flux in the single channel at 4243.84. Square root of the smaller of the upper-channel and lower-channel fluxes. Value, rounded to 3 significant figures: 3.84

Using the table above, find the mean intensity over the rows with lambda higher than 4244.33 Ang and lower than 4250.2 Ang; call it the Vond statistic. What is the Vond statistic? 17.0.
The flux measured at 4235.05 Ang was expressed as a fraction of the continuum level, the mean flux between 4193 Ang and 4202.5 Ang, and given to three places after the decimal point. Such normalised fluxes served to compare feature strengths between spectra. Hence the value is 1.099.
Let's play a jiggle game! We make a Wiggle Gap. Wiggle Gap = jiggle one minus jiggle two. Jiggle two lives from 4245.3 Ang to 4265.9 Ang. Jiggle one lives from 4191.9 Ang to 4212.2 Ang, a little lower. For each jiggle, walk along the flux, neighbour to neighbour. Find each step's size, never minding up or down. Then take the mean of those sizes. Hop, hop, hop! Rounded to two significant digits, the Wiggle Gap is 0.18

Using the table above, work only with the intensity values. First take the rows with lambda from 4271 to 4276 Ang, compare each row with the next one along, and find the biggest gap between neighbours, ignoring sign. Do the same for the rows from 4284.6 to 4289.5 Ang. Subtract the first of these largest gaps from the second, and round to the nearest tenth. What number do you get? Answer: -1.2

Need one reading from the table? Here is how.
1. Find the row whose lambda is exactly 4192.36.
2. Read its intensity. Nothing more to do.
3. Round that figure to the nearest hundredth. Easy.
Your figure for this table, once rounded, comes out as 15.36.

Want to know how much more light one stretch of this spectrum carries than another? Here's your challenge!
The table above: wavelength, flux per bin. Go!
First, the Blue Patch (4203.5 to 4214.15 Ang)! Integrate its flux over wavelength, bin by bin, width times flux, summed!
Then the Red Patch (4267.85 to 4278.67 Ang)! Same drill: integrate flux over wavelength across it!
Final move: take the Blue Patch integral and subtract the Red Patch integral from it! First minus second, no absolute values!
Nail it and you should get -23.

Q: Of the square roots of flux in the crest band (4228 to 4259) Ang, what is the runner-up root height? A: 4.26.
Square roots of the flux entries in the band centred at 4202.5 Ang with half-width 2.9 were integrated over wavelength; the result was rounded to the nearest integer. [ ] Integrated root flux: 22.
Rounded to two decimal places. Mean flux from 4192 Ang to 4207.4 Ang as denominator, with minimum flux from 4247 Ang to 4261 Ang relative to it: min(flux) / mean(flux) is 1.00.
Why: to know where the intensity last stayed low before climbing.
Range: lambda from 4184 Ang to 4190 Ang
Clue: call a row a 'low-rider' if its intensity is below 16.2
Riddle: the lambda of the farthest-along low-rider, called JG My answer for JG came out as 4189.47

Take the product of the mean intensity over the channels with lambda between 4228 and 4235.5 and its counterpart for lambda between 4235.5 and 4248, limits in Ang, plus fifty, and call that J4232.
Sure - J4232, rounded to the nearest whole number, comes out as 333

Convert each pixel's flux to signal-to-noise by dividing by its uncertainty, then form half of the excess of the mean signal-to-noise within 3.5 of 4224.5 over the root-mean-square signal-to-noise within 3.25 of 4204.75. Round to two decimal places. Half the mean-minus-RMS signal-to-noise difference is 0.59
